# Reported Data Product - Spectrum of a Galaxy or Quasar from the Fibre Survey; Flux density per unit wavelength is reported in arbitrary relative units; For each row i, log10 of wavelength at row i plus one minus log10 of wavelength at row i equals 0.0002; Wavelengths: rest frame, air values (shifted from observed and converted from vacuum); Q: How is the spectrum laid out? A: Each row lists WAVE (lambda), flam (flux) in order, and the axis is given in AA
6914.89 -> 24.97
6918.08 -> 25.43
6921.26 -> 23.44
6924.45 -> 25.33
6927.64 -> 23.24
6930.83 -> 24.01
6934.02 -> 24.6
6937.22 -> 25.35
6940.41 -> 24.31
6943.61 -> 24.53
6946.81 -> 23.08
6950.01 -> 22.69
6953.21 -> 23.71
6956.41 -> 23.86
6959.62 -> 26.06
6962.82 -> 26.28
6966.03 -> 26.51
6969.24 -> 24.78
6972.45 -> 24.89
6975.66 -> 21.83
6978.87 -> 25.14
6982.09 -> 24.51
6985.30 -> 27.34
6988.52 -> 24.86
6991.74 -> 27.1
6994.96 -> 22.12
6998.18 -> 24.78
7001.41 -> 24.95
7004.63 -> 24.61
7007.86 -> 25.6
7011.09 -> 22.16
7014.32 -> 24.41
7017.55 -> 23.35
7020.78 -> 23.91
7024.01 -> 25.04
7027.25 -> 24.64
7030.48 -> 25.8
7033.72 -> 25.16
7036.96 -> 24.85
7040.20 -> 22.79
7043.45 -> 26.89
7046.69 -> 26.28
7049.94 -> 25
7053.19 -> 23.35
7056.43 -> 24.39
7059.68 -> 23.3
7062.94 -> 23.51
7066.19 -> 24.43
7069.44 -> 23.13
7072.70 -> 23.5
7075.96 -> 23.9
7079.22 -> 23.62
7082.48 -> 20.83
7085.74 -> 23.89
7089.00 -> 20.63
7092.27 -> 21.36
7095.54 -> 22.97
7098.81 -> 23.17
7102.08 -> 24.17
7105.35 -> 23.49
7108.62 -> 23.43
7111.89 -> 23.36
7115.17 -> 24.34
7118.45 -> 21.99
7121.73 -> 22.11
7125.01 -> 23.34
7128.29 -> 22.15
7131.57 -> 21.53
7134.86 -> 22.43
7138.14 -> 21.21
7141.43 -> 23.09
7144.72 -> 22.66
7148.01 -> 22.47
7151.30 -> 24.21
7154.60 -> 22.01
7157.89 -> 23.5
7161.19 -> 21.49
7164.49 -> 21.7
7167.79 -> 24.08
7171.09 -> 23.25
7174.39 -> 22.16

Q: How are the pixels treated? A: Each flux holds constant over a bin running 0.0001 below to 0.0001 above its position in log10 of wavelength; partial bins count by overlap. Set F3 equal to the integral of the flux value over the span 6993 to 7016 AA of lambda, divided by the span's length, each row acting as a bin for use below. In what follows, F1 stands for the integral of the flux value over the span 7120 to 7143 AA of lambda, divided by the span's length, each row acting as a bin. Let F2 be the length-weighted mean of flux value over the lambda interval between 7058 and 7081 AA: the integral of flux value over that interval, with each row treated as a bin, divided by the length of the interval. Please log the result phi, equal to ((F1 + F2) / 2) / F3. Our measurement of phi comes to 0.95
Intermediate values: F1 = 22.3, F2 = 23.6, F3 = 24.1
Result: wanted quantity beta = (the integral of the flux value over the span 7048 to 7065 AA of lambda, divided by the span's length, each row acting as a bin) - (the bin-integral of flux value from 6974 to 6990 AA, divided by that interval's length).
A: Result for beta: -0.8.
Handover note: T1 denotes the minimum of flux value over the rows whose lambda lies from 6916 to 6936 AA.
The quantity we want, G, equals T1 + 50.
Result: 73.2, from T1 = 23.24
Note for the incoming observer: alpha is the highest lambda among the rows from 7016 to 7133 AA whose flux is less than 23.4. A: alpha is 7131.57 AA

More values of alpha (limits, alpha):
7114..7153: 7148.01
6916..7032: 7017.55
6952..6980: 6975.66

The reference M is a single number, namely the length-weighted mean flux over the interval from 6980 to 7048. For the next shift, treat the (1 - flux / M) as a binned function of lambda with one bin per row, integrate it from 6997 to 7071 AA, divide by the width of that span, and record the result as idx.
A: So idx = 0.015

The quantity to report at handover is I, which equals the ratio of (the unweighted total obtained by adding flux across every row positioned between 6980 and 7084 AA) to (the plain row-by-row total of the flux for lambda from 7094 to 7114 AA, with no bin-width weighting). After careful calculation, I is 5.5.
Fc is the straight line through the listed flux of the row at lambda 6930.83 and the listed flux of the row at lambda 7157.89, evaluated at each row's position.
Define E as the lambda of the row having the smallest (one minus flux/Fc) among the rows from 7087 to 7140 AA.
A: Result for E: 7115.17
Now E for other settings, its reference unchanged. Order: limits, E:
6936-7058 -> 6985.30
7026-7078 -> 7043.45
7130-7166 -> 7151.30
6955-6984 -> 6966.03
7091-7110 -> 7102.08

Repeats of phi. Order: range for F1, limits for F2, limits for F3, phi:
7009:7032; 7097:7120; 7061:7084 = 1.02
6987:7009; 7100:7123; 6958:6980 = 0.96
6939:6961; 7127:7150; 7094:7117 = 0.98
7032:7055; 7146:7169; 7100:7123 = 1.02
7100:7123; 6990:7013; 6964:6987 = 0.95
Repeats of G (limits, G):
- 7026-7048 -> 72.8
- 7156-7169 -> 71.5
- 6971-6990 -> 71.8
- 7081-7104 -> 70.6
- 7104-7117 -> 73.4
